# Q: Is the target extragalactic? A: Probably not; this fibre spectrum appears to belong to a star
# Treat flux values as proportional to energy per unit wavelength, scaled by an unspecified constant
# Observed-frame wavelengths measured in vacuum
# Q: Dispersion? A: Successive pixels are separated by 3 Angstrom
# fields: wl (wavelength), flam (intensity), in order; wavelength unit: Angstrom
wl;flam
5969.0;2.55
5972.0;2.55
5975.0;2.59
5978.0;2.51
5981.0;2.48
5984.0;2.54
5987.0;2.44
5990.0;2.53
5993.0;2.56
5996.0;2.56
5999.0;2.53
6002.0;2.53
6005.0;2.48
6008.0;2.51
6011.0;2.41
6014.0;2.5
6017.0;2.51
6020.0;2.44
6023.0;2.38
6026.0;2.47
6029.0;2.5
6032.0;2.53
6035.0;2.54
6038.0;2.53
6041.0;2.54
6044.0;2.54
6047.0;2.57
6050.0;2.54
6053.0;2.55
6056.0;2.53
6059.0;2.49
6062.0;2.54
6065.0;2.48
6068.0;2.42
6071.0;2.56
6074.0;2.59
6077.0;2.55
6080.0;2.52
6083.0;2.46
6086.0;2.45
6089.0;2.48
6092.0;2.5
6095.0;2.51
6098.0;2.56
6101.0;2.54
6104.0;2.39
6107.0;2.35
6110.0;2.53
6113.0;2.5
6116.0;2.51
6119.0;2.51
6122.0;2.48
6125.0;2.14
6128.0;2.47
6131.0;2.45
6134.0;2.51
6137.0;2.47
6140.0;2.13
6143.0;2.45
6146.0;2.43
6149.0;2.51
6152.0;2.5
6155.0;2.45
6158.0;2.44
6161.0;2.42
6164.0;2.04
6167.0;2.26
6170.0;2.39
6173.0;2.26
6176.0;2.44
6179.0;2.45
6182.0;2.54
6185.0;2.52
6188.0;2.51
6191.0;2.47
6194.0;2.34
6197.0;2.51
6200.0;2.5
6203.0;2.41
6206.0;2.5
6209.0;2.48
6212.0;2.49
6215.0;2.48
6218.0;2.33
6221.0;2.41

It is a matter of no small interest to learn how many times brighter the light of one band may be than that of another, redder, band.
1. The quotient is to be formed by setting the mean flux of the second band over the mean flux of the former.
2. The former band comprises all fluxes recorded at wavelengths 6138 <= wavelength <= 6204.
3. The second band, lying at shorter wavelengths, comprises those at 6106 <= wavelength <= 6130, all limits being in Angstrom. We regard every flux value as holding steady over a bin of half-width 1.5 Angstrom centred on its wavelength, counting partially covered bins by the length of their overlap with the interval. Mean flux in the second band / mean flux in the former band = 1.01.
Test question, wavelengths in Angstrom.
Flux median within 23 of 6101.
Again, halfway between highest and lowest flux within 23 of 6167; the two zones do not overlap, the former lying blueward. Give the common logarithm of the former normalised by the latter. 0.038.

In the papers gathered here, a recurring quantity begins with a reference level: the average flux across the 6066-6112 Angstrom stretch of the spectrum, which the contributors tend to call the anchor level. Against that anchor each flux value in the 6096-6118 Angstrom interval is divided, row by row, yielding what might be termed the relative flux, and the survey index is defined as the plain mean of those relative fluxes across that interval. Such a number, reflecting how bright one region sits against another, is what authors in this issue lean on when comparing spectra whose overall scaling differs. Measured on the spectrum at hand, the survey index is 1.00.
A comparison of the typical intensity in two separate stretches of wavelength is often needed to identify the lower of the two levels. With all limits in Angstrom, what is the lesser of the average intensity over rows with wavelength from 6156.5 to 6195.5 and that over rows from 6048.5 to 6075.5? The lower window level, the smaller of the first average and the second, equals 2.39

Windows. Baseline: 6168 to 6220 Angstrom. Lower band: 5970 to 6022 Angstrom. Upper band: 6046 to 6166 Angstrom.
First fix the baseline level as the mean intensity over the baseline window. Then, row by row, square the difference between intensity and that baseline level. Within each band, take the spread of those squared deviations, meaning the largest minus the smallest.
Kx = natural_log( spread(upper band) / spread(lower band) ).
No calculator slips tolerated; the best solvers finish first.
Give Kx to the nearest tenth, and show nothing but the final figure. 2.1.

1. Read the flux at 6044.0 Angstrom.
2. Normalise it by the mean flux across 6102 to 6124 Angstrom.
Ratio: 1.03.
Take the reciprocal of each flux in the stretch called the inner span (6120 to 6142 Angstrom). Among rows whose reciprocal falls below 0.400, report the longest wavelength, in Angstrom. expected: 6134.0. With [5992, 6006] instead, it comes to 6002.0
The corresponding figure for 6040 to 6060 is 6056.0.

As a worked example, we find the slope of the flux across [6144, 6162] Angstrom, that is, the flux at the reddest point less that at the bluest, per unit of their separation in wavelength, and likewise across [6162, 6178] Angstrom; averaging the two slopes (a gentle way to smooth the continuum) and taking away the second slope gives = -0.017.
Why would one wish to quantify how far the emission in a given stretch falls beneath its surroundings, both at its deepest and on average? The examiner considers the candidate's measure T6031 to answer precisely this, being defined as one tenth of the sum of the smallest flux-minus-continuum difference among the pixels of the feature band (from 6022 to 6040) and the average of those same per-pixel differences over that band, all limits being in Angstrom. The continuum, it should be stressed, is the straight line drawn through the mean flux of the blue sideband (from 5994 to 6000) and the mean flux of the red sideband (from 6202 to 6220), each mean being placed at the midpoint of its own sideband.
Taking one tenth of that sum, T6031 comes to -0.019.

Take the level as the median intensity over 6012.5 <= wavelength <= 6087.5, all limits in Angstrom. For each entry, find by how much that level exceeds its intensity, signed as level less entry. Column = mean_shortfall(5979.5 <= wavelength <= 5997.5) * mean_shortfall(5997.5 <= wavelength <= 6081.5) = 0.0002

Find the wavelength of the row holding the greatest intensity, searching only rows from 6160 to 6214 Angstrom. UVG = 6182.0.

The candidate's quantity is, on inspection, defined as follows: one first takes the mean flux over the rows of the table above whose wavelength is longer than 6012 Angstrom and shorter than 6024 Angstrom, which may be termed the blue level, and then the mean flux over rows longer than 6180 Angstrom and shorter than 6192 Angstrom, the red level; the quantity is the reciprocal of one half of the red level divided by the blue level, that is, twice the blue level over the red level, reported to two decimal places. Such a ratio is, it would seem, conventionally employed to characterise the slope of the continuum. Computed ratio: 1.96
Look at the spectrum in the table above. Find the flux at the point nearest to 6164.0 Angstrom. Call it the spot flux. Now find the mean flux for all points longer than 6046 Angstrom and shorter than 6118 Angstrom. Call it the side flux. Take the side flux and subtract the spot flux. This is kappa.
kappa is 0.46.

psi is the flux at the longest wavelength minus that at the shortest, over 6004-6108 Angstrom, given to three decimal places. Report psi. -0.130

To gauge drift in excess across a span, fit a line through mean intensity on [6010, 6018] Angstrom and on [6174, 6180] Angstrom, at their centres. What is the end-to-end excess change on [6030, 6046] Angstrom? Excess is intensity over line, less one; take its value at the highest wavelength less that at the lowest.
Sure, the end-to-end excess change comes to 0.005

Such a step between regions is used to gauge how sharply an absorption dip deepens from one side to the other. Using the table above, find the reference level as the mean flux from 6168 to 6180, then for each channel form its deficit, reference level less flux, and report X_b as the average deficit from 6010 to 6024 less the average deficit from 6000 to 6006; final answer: 0.06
